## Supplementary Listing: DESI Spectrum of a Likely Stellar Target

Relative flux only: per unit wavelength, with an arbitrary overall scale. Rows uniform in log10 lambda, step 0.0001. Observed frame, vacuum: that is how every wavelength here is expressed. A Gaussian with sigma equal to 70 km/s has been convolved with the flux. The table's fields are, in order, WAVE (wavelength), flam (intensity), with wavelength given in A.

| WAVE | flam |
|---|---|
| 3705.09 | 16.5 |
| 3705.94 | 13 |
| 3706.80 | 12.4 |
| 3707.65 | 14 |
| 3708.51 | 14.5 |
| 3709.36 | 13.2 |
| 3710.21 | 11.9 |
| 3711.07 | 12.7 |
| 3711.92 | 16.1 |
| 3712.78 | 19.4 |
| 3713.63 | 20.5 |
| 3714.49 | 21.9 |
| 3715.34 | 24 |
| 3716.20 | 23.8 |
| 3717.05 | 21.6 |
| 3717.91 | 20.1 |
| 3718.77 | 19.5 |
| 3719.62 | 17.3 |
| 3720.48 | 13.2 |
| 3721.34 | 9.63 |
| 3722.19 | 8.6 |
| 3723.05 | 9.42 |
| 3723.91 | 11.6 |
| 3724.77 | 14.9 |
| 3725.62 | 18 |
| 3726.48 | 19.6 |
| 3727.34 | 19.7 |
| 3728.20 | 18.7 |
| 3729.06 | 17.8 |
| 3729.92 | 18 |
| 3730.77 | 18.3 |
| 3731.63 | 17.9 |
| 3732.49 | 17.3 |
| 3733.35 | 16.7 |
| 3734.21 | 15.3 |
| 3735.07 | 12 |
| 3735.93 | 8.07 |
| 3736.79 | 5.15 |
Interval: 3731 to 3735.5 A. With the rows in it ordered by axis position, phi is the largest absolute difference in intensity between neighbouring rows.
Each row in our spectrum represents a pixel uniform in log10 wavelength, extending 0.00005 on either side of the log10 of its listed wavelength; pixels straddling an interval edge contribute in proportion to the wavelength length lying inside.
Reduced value 3.3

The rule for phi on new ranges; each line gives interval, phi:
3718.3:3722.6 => 4.1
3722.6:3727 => 3.3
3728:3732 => 0.9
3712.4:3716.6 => 2.1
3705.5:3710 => 1.6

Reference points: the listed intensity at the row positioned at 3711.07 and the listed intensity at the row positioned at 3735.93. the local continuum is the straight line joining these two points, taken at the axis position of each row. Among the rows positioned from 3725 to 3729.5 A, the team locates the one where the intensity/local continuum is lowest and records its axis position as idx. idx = 3725.62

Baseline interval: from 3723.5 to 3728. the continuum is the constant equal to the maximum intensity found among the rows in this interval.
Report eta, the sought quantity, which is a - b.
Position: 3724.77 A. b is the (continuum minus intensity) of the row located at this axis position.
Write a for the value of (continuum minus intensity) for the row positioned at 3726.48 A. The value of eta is -5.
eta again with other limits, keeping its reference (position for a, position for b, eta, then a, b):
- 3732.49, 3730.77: 1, 2.4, 1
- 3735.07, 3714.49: 10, 7.7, -2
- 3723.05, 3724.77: 5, 10.3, 5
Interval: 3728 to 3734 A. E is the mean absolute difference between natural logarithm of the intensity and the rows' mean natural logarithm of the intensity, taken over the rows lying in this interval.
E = 0.03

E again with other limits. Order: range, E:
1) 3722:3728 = 0.30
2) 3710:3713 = 0.18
